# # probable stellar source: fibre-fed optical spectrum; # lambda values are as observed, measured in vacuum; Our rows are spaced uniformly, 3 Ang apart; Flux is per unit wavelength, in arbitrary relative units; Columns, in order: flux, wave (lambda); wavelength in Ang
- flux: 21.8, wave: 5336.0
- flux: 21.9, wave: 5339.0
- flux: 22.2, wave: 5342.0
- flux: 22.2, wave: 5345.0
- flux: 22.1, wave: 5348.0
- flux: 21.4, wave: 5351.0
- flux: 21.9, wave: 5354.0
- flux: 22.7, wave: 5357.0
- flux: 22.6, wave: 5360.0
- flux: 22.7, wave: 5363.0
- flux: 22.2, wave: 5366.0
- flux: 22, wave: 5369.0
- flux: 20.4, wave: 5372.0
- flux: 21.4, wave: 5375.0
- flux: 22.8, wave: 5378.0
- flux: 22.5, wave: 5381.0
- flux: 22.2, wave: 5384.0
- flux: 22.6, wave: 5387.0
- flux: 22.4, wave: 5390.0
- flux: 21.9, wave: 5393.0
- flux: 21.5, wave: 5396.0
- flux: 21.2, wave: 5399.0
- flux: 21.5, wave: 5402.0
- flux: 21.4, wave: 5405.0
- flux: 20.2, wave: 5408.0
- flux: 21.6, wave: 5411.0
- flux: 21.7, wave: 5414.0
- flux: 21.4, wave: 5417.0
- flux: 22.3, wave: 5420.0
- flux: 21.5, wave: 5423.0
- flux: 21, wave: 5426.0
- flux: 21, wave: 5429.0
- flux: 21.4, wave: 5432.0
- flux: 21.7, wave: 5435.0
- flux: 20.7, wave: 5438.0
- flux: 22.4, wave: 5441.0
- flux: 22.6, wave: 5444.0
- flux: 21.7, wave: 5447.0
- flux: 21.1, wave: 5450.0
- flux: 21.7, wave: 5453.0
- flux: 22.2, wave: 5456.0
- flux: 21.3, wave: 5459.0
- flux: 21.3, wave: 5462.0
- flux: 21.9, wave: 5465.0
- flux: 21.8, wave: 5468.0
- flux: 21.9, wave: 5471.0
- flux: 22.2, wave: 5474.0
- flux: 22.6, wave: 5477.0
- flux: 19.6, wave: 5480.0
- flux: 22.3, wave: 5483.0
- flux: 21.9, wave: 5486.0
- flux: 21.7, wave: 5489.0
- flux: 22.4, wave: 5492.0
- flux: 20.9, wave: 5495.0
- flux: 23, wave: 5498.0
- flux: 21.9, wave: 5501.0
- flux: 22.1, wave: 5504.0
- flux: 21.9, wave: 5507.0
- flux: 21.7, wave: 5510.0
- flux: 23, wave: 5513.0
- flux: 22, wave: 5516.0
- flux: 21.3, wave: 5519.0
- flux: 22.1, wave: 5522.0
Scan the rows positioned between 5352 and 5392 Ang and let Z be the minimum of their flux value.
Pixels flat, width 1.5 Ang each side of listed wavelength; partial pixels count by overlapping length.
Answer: 20.4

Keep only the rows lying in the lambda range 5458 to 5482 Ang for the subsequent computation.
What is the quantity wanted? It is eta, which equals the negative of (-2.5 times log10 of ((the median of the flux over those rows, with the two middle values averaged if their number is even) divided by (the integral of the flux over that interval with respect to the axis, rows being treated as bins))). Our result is -3.4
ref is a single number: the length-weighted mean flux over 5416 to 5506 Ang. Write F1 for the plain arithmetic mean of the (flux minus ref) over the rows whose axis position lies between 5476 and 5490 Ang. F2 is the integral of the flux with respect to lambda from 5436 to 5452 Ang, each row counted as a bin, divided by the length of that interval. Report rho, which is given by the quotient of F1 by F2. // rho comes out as -0.005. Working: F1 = -0.1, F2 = 21.7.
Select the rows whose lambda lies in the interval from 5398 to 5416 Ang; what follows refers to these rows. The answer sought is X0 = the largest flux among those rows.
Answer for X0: 21.7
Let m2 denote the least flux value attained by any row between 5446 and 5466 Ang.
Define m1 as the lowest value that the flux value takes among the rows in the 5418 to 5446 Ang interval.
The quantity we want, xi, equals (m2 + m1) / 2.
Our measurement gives 20.90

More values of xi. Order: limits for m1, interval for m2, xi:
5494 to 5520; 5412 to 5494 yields 20.25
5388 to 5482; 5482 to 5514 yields 20.25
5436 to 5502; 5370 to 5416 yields 19.90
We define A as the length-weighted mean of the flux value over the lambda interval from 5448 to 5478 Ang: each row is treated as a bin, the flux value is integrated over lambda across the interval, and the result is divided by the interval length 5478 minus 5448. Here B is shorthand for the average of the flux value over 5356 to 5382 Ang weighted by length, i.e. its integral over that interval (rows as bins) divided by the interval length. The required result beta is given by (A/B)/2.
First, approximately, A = 21.8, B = 22.1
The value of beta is 0.492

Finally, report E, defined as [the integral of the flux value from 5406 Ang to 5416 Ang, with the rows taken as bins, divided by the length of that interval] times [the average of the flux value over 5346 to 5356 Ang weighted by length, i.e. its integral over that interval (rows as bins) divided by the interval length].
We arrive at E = 463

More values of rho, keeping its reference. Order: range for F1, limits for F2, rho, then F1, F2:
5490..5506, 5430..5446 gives 0.016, 0.3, 21.7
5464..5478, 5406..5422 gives 0.017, 0.4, 21.4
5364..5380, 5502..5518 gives 0.002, 0.0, 22.1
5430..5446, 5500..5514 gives 0.002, 0.0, 22.1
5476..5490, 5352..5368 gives -0.004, -0.1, 22.4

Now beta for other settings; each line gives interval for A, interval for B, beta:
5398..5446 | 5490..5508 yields 0.488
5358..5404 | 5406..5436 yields 0.514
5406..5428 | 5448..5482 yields 0.495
